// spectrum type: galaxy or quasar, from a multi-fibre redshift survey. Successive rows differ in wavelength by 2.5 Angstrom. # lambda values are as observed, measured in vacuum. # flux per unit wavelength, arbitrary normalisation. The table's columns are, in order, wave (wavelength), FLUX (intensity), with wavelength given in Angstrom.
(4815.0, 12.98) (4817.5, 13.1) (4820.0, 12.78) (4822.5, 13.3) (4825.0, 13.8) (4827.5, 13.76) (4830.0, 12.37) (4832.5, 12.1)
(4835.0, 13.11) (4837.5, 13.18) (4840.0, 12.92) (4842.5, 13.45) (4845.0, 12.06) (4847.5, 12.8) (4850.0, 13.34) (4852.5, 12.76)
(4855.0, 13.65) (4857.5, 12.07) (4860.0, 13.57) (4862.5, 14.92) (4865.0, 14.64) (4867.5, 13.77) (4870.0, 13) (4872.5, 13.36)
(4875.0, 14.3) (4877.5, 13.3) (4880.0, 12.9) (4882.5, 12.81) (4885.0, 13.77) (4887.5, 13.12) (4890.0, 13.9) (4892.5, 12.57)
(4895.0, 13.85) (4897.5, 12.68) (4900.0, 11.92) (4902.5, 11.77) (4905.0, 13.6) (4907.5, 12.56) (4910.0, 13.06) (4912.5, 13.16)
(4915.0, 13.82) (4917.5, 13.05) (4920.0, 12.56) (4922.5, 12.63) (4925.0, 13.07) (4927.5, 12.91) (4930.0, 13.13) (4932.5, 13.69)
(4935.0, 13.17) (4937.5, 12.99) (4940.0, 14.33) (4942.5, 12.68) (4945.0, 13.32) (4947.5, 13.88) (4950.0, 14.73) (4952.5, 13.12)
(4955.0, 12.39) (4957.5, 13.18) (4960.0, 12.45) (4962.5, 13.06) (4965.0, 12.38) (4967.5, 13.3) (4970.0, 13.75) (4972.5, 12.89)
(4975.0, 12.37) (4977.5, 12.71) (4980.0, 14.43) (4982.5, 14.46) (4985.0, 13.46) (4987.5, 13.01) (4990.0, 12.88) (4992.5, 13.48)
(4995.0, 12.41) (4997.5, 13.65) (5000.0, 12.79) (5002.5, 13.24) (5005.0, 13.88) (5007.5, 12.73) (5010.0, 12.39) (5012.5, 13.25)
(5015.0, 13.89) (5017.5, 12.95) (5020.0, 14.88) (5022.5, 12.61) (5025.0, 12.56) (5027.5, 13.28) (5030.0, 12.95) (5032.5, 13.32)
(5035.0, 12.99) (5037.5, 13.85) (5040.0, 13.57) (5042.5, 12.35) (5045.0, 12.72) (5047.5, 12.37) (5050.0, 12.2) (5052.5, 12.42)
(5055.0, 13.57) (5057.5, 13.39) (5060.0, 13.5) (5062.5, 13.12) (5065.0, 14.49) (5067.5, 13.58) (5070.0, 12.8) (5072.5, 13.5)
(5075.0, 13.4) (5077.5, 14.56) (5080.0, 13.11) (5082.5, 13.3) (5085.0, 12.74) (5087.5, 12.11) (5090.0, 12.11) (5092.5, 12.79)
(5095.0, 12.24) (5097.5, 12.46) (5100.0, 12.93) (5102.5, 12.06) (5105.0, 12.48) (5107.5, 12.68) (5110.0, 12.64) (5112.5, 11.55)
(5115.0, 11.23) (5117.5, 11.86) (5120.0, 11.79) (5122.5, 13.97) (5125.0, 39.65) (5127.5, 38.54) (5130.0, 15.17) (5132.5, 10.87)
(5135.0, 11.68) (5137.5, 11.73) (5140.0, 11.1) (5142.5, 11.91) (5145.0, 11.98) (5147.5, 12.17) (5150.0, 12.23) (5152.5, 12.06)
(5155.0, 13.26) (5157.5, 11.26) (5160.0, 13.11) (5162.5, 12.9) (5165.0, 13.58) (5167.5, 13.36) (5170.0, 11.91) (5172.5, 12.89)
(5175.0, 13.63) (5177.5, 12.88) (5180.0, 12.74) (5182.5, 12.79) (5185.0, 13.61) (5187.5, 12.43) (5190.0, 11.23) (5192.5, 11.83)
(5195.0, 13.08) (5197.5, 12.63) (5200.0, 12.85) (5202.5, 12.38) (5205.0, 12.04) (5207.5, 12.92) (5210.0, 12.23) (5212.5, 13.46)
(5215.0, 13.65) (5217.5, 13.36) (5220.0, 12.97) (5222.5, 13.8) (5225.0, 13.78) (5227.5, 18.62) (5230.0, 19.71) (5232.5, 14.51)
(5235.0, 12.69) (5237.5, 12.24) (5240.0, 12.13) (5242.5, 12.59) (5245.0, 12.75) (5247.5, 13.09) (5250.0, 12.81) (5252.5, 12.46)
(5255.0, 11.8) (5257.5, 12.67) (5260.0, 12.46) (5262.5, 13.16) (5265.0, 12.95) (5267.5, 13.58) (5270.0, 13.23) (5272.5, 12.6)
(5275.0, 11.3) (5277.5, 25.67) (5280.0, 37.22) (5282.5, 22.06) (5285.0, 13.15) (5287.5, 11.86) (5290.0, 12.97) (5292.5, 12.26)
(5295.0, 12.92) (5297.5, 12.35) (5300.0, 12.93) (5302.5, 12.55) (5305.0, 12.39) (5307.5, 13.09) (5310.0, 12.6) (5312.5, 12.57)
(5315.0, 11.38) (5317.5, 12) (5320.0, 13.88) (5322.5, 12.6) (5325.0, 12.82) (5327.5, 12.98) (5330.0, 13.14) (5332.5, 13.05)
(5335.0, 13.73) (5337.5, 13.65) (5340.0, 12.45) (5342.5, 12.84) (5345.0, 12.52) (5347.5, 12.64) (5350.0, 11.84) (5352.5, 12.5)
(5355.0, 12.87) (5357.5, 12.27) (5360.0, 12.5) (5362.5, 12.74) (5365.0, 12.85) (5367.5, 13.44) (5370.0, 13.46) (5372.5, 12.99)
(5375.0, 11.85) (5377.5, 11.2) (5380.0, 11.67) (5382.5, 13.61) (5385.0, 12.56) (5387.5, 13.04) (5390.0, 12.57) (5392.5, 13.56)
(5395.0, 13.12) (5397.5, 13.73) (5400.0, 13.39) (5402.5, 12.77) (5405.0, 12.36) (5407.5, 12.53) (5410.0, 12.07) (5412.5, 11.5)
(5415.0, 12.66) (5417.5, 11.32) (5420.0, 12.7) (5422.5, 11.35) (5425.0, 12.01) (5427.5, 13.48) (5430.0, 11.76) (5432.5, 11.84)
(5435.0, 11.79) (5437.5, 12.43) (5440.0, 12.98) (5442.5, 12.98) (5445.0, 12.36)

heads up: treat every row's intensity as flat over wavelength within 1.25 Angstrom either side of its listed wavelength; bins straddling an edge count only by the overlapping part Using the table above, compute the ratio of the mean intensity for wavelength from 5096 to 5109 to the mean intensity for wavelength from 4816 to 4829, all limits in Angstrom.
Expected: 0.94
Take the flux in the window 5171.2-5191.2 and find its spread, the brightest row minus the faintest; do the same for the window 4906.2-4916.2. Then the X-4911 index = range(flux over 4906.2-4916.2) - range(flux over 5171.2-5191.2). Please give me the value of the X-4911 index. -1.1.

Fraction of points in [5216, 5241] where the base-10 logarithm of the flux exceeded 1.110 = 0.70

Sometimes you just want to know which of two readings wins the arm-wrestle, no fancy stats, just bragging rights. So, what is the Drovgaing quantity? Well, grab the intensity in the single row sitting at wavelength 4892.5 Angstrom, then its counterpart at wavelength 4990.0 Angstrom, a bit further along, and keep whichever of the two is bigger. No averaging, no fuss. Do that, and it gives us 12.9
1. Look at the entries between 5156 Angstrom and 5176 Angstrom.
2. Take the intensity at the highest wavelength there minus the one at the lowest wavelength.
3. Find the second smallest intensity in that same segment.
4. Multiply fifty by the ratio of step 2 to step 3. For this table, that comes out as 10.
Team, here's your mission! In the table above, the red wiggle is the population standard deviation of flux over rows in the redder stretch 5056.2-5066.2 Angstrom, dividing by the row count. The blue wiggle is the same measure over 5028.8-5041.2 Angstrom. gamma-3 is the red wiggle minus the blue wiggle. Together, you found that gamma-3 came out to 0.18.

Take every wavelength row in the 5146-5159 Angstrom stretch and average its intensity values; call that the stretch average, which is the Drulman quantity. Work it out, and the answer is 12.2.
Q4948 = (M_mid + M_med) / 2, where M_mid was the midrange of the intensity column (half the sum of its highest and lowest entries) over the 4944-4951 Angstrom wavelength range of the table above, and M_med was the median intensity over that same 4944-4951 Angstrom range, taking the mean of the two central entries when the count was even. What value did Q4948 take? 14.0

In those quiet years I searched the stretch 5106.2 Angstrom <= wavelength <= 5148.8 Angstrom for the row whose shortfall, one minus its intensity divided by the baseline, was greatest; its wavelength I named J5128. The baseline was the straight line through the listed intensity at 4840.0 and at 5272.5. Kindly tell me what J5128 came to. 5132.5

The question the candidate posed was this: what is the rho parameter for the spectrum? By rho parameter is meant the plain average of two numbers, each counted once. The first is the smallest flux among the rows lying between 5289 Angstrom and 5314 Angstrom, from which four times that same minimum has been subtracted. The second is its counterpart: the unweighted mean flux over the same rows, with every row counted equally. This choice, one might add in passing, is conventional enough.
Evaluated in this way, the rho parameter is -12.1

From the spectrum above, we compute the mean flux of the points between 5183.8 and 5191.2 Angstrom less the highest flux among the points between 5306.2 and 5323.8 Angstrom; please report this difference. -1.5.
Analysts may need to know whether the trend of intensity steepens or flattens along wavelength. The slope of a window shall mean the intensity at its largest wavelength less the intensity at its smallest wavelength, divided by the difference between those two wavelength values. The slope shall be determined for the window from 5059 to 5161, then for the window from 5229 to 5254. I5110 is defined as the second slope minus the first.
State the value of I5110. -0.32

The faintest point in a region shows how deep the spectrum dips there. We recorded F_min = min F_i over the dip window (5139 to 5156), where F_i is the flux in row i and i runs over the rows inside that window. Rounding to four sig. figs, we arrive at 11.10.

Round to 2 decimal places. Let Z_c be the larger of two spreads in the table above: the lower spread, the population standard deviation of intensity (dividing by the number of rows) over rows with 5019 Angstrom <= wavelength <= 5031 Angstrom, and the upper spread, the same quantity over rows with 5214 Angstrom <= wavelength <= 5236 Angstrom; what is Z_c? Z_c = 2.40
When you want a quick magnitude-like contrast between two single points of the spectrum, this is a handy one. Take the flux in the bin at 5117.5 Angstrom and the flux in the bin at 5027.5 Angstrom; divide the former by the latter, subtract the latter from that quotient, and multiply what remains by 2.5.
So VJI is -31.0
